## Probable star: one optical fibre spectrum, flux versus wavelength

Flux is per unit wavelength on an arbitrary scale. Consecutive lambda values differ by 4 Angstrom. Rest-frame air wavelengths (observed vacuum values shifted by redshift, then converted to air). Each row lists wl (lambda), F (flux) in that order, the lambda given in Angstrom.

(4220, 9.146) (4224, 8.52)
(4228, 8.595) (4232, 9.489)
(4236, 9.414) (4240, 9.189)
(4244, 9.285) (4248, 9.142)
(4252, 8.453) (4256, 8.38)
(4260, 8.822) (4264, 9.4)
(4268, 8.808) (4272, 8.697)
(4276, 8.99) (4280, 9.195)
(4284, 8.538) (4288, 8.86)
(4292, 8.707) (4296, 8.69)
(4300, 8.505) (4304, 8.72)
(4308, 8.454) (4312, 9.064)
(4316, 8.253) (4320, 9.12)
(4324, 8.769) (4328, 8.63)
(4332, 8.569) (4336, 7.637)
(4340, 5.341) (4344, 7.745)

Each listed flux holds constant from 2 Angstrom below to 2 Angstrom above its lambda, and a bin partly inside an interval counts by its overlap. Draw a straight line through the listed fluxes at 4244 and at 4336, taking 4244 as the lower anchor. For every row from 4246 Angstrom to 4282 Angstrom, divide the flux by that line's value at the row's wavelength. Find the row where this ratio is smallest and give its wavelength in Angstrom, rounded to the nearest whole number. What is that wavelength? 4256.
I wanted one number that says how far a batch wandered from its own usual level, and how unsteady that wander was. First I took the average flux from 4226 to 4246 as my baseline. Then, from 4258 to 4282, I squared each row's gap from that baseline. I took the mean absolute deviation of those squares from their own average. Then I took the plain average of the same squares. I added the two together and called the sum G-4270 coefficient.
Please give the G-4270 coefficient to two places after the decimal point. 0.18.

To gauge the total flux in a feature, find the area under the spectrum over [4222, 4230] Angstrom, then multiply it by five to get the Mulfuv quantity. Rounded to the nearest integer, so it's 342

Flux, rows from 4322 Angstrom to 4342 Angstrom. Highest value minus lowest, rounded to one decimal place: 3.4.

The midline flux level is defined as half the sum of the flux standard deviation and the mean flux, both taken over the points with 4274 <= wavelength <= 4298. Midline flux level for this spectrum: 4.5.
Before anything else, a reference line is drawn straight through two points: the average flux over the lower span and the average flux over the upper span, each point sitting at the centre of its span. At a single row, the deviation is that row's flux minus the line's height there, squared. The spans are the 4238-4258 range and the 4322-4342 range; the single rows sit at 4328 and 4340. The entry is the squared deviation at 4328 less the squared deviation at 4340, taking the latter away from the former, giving -4.87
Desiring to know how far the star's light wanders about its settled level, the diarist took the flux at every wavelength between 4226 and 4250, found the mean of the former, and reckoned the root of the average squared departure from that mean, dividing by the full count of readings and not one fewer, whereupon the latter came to 0.29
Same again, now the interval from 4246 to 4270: 0.36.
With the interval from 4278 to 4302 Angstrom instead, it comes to 0.23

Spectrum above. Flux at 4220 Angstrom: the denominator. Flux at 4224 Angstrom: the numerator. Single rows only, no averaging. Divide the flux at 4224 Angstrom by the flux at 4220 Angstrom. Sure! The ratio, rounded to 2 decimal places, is 0.93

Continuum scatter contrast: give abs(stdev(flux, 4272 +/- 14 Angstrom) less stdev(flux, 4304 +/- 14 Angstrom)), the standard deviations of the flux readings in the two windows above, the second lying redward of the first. 0.04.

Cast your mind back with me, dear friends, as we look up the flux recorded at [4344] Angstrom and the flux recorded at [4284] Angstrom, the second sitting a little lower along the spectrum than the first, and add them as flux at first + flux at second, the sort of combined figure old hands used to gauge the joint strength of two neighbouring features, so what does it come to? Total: 16.3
